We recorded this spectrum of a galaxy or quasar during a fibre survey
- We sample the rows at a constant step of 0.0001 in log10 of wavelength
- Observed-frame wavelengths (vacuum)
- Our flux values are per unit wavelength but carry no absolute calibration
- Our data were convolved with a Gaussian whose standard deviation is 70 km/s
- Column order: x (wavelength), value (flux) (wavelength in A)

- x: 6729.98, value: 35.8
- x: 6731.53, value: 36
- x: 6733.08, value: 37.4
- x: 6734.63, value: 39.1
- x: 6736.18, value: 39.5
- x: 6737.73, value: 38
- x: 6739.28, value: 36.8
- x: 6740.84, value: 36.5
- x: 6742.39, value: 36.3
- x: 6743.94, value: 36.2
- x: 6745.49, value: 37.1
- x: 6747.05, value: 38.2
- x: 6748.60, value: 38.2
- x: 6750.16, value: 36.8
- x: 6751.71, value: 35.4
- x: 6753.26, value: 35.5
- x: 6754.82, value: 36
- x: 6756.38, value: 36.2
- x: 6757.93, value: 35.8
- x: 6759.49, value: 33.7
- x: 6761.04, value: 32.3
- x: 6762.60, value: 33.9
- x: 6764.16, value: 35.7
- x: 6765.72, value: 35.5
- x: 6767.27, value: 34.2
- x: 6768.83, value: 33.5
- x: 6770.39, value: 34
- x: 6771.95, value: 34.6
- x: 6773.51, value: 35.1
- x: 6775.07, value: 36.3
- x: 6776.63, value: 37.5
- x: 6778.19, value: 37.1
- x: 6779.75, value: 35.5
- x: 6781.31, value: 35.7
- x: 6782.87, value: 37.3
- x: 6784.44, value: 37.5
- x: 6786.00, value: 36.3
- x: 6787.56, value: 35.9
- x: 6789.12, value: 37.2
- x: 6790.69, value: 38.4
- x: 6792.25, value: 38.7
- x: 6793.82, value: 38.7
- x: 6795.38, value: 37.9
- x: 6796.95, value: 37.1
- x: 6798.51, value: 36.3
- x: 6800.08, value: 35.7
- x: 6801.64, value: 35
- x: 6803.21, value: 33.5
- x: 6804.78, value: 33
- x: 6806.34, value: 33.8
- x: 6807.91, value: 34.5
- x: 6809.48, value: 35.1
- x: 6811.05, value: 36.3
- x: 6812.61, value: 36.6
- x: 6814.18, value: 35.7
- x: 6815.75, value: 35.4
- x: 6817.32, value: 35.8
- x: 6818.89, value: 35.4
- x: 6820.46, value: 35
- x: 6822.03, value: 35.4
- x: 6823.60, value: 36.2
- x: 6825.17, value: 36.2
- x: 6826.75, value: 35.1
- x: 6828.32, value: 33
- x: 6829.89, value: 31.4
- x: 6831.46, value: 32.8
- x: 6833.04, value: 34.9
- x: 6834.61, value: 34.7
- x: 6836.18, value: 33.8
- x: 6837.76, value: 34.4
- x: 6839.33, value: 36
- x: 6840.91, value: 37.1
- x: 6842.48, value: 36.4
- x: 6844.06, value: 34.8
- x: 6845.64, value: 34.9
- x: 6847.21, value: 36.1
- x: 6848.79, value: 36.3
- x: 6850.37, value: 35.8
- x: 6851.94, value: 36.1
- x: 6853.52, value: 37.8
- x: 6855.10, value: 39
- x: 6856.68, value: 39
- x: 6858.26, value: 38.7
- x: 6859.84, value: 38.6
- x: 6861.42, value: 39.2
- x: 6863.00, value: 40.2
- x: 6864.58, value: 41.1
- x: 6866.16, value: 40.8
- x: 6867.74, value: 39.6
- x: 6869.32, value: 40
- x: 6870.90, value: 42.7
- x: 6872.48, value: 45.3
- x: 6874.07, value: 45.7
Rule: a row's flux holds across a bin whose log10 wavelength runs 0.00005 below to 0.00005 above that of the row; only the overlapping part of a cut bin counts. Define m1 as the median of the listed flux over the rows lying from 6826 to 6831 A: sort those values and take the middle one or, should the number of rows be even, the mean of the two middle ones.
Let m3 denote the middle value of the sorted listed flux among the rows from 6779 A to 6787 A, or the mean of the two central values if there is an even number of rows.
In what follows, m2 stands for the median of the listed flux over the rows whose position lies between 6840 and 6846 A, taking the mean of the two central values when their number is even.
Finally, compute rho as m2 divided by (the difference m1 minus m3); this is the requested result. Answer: -11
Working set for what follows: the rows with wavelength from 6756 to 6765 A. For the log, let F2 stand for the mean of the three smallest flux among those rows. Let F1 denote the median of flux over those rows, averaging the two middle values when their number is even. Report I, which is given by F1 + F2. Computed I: 68.1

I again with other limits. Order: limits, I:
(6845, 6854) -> 71.7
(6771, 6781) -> 71.0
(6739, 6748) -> 73.0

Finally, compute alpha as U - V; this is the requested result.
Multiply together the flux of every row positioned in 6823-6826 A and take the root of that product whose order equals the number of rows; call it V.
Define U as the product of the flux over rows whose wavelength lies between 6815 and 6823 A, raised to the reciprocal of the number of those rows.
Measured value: -1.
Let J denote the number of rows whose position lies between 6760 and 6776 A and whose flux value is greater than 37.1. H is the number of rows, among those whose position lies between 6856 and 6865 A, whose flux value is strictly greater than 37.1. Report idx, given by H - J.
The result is 6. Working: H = 6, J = 0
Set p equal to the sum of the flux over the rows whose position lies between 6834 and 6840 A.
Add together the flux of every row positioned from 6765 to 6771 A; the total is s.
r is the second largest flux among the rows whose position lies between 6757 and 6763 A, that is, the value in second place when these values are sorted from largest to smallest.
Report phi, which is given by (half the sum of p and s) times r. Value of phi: 4680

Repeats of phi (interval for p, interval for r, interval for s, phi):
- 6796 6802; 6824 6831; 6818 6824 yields 5021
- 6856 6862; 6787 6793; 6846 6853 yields 5756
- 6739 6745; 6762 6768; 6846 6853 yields 5149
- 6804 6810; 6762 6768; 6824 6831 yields 4830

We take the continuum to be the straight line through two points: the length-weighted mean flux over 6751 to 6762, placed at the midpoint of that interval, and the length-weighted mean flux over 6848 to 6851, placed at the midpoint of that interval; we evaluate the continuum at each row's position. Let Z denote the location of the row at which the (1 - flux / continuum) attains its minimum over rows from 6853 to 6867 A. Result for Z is 6864.58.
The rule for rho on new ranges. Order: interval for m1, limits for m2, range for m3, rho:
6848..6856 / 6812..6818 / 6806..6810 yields 20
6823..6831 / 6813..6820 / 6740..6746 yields -27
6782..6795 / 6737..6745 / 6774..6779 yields 122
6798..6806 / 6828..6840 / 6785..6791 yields -19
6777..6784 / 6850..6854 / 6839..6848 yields 103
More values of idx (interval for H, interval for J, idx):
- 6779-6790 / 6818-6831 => 3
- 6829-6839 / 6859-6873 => -9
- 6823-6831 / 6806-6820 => 0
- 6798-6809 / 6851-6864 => -7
